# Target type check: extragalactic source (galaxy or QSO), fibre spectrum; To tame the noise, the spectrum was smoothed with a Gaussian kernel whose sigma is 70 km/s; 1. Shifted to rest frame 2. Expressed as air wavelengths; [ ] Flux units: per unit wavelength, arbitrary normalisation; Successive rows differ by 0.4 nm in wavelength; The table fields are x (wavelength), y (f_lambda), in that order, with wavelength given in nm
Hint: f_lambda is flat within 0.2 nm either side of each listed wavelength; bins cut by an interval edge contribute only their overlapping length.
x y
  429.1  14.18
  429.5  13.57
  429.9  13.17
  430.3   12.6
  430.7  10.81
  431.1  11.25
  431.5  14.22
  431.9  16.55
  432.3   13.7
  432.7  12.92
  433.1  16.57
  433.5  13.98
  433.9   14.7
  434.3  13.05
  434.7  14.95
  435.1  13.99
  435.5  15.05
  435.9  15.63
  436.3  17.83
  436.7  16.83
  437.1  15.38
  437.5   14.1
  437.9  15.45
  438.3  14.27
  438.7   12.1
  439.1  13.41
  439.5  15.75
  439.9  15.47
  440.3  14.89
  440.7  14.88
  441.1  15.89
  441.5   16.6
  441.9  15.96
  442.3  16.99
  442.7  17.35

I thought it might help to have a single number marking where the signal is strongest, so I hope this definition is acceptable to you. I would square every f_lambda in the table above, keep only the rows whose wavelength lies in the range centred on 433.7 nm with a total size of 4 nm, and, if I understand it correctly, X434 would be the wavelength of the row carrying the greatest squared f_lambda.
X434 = 433.1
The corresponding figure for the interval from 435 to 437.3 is 436.3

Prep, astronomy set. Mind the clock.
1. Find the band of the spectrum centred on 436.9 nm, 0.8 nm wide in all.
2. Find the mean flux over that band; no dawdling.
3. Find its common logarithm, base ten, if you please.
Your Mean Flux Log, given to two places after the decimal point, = 1.21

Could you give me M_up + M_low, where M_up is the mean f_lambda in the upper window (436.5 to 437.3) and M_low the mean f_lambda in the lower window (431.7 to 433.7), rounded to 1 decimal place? 30.8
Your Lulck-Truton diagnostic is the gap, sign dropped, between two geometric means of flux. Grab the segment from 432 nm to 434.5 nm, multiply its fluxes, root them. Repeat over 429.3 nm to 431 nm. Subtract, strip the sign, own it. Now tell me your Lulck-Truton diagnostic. 1.6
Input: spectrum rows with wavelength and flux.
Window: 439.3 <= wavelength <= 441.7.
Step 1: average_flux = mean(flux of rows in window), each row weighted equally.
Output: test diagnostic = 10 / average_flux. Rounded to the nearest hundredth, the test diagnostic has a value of 0.64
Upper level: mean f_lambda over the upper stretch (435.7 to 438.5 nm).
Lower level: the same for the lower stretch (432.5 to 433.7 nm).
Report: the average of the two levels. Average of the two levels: 15.1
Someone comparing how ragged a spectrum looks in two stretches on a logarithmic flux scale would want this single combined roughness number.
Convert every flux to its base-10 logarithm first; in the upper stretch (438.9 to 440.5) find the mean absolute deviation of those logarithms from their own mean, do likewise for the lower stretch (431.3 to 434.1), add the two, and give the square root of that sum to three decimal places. 0.233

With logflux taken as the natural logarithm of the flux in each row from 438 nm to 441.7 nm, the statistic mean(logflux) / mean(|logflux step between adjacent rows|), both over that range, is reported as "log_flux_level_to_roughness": 36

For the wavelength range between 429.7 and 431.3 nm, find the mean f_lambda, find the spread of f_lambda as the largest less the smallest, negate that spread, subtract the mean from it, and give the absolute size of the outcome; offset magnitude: 14.3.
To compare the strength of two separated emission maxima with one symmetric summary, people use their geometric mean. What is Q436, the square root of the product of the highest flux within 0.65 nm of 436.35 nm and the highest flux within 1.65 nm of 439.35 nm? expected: 16.8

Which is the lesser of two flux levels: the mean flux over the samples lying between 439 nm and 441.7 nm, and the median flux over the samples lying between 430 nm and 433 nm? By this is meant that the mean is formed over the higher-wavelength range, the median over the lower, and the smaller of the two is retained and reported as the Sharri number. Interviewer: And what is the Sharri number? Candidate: 12.9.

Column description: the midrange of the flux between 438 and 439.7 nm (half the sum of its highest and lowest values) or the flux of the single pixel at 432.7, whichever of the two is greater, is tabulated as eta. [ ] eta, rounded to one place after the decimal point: 13.9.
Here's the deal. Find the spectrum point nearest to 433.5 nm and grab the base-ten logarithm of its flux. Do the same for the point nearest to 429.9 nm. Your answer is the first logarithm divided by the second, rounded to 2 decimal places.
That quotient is 1.02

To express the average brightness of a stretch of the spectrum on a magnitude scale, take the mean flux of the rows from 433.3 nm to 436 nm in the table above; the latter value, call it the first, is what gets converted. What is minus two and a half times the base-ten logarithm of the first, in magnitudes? -2.90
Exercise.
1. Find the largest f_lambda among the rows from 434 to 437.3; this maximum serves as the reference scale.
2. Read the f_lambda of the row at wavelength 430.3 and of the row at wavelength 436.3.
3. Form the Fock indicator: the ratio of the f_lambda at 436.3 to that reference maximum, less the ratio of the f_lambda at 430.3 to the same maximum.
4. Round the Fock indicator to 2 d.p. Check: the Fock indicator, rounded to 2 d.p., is 0.29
